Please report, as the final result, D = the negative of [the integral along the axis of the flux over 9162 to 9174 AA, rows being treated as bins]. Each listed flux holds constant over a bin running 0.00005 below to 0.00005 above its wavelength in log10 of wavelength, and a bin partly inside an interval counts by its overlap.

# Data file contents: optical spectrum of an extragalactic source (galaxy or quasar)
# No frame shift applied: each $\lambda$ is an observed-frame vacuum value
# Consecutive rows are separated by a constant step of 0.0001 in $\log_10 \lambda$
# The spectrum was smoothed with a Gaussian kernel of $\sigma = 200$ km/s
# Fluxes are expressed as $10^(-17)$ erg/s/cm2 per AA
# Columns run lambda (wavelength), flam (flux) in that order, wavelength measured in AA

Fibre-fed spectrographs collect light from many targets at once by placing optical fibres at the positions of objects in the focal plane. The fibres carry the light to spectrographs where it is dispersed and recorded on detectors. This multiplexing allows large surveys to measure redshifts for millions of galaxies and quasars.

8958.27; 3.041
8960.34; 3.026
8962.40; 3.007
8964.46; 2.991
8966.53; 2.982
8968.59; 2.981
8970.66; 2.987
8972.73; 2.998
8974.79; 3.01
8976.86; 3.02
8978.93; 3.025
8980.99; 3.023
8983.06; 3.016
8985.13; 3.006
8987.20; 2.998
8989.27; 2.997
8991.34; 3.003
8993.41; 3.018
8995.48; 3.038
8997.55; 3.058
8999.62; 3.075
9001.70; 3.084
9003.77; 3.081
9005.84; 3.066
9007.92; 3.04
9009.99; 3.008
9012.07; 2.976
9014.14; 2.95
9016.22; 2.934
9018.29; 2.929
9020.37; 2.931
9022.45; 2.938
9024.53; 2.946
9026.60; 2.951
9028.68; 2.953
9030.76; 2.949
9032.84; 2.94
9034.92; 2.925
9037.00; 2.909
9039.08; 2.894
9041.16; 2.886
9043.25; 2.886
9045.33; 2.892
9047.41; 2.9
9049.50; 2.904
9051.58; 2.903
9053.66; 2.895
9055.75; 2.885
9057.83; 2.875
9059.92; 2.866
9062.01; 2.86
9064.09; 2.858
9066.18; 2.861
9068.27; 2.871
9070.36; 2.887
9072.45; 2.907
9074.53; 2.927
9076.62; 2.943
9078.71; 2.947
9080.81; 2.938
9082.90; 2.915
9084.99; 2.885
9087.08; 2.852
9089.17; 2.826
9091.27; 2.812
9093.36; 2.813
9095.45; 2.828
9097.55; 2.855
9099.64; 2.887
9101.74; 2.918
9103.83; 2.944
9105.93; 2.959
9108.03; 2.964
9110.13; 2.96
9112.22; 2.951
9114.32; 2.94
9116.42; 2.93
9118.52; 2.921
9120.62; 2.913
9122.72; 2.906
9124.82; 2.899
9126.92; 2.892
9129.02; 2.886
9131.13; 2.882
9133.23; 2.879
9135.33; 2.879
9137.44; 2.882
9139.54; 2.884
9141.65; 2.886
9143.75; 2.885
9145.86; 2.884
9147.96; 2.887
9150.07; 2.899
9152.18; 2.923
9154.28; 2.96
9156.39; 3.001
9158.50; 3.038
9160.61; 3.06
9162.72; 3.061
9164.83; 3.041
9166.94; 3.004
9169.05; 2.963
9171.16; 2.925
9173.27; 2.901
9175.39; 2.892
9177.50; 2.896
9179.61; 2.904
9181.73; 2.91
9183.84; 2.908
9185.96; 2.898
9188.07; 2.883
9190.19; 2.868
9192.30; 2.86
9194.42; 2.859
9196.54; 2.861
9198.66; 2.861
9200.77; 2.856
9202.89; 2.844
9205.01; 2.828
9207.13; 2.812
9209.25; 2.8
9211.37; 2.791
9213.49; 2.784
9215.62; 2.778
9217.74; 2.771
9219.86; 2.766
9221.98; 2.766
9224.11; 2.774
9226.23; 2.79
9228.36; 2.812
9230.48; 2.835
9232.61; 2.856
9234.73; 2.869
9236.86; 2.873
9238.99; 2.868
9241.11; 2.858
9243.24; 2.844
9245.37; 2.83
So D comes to -35.8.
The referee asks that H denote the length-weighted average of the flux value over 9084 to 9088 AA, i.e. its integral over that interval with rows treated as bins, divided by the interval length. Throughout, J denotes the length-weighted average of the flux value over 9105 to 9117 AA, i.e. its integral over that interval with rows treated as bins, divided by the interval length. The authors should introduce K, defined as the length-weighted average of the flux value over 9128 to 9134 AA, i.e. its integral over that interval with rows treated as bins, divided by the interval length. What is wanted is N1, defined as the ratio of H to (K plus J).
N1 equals 0.492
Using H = 2.87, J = 2.95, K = 2.880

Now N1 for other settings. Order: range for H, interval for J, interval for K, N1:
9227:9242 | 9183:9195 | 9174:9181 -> 0.494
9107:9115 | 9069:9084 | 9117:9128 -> 0.507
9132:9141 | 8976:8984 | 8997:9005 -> 0.472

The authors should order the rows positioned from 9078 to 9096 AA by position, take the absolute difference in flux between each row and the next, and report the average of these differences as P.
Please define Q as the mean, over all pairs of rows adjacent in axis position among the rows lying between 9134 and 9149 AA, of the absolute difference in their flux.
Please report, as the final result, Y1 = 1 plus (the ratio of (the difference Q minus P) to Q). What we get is -7.4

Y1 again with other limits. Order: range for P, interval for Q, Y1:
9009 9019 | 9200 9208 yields 0.7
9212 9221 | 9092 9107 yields 1.8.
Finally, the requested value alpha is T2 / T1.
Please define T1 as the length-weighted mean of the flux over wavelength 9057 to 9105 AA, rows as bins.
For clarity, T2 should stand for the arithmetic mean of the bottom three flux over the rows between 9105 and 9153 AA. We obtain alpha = 1.00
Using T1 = 2.88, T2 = 2.88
